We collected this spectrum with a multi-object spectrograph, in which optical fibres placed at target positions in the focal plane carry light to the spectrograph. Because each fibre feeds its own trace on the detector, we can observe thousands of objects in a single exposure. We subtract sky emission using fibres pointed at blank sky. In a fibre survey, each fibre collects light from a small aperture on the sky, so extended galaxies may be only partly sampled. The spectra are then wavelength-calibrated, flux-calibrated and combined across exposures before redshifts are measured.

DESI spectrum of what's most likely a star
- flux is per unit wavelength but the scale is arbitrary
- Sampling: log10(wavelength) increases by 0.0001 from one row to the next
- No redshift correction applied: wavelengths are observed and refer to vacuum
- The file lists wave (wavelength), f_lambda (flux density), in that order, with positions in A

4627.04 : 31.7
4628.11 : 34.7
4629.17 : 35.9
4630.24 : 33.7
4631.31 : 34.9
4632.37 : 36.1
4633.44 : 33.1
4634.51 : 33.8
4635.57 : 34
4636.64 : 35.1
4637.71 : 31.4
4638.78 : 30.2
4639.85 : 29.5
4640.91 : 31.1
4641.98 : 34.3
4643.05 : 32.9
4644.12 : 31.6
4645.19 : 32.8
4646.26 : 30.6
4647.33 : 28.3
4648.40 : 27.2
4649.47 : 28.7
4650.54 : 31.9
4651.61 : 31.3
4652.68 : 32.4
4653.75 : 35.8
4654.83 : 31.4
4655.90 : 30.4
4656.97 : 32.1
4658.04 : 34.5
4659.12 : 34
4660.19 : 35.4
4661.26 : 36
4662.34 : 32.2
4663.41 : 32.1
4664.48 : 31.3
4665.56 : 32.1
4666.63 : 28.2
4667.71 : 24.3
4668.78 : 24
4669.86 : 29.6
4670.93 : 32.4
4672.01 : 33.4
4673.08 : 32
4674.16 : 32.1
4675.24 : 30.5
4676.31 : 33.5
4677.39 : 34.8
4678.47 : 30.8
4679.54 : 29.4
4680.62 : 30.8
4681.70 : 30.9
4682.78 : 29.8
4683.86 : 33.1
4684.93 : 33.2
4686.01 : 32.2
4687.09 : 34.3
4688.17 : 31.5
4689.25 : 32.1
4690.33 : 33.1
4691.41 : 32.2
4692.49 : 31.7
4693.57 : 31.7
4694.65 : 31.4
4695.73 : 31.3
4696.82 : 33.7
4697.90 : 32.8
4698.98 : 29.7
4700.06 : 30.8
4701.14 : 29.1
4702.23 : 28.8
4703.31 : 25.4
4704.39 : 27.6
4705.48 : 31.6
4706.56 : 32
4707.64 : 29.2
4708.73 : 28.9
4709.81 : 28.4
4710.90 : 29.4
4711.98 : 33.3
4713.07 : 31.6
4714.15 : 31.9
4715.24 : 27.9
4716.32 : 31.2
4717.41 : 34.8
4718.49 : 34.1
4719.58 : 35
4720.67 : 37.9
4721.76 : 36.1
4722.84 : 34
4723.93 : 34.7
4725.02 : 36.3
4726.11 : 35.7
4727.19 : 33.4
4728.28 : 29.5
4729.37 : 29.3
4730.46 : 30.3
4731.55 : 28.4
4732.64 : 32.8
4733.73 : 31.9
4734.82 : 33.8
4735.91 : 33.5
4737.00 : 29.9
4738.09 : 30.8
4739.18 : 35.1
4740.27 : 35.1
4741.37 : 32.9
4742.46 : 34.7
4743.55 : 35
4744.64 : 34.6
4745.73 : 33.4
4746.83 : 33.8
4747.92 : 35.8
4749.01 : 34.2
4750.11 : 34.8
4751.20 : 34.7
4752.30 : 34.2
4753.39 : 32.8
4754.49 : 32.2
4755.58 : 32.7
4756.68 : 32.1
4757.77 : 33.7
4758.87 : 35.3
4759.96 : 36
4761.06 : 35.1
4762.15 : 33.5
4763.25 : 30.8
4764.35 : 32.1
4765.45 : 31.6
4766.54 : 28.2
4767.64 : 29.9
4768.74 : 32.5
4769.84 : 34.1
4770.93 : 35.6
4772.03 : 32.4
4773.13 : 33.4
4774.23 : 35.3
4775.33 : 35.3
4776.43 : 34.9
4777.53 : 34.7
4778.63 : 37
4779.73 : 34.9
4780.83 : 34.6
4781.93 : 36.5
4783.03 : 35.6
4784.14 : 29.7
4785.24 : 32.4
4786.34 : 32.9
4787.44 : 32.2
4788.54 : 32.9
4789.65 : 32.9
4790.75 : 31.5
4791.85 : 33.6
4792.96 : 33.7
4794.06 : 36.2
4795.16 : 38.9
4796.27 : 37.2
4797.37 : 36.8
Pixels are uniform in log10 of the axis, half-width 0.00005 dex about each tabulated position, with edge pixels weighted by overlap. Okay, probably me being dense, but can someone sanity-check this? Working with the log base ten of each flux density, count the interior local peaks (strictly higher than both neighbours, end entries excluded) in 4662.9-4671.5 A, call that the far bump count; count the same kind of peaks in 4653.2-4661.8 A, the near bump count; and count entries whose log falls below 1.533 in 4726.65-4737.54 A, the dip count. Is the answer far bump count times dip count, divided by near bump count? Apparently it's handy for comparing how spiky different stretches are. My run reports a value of 10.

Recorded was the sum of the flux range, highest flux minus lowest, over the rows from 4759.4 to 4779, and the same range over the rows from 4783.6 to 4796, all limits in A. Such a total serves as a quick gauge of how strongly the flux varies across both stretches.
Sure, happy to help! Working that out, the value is 18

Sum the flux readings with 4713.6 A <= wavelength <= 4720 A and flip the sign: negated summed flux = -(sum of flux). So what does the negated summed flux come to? -195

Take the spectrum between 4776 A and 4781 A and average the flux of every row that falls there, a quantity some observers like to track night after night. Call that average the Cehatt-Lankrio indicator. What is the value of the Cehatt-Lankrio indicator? 35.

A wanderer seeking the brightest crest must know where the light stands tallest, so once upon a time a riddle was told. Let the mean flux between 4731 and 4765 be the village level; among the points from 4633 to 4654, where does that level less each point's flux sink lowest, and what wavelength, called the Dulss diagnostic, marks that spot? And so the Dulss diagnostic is 4653.75 A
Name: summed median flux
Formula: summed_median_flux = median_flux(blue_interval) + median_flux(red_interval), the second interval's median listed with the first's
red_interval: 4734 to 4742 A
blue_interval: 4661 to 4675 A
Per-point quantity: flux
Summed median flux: 65.6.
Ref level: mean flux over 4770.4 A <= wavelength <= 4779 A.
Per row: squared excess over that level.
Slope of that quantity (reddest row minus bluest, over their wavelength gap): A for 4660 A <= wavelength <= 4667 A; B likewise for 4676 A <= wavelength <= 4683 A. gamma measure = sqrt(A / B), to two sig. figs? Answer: 1.4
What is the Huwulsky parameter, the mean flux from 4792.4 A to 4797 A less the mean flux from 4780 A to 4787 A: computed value 2.9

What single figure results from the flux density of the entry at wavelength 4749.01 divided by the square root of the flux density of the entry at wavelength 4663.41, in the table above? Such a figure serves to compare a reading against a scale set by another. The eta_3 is 6.0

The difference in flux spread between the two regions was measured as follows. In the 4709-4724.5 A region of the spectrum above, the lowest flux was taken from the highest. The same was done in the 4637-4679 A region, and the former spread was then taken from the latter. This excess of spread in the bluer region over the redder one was 2.0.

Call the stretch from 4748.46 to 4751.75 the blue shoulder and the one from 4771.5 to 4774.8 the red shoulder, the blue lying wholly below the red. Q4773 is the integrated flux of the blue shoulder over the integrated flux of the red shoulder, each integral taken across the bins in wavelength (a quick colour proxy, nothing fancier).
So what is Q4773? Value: 1.02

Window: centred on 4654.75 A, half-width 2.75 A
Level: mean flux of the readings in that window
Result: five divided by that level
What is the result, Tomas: 0.154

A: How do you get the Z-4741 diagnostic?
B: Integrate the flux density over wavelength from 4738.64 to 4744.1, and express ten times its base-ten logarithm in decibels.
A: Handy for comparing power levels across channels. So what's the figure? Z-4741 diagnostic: 22.8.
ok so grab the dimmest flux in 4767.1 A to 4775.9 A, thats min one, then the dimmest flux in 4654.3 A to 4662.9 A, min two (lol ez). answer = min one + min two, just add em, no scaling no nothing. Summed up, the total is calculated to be 60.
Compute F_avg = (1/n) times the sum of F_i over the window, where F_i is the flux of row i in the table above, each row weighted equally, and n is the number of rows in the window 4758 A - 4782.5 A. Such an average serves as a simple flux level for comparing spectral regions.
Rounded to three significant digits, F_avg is 33.8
